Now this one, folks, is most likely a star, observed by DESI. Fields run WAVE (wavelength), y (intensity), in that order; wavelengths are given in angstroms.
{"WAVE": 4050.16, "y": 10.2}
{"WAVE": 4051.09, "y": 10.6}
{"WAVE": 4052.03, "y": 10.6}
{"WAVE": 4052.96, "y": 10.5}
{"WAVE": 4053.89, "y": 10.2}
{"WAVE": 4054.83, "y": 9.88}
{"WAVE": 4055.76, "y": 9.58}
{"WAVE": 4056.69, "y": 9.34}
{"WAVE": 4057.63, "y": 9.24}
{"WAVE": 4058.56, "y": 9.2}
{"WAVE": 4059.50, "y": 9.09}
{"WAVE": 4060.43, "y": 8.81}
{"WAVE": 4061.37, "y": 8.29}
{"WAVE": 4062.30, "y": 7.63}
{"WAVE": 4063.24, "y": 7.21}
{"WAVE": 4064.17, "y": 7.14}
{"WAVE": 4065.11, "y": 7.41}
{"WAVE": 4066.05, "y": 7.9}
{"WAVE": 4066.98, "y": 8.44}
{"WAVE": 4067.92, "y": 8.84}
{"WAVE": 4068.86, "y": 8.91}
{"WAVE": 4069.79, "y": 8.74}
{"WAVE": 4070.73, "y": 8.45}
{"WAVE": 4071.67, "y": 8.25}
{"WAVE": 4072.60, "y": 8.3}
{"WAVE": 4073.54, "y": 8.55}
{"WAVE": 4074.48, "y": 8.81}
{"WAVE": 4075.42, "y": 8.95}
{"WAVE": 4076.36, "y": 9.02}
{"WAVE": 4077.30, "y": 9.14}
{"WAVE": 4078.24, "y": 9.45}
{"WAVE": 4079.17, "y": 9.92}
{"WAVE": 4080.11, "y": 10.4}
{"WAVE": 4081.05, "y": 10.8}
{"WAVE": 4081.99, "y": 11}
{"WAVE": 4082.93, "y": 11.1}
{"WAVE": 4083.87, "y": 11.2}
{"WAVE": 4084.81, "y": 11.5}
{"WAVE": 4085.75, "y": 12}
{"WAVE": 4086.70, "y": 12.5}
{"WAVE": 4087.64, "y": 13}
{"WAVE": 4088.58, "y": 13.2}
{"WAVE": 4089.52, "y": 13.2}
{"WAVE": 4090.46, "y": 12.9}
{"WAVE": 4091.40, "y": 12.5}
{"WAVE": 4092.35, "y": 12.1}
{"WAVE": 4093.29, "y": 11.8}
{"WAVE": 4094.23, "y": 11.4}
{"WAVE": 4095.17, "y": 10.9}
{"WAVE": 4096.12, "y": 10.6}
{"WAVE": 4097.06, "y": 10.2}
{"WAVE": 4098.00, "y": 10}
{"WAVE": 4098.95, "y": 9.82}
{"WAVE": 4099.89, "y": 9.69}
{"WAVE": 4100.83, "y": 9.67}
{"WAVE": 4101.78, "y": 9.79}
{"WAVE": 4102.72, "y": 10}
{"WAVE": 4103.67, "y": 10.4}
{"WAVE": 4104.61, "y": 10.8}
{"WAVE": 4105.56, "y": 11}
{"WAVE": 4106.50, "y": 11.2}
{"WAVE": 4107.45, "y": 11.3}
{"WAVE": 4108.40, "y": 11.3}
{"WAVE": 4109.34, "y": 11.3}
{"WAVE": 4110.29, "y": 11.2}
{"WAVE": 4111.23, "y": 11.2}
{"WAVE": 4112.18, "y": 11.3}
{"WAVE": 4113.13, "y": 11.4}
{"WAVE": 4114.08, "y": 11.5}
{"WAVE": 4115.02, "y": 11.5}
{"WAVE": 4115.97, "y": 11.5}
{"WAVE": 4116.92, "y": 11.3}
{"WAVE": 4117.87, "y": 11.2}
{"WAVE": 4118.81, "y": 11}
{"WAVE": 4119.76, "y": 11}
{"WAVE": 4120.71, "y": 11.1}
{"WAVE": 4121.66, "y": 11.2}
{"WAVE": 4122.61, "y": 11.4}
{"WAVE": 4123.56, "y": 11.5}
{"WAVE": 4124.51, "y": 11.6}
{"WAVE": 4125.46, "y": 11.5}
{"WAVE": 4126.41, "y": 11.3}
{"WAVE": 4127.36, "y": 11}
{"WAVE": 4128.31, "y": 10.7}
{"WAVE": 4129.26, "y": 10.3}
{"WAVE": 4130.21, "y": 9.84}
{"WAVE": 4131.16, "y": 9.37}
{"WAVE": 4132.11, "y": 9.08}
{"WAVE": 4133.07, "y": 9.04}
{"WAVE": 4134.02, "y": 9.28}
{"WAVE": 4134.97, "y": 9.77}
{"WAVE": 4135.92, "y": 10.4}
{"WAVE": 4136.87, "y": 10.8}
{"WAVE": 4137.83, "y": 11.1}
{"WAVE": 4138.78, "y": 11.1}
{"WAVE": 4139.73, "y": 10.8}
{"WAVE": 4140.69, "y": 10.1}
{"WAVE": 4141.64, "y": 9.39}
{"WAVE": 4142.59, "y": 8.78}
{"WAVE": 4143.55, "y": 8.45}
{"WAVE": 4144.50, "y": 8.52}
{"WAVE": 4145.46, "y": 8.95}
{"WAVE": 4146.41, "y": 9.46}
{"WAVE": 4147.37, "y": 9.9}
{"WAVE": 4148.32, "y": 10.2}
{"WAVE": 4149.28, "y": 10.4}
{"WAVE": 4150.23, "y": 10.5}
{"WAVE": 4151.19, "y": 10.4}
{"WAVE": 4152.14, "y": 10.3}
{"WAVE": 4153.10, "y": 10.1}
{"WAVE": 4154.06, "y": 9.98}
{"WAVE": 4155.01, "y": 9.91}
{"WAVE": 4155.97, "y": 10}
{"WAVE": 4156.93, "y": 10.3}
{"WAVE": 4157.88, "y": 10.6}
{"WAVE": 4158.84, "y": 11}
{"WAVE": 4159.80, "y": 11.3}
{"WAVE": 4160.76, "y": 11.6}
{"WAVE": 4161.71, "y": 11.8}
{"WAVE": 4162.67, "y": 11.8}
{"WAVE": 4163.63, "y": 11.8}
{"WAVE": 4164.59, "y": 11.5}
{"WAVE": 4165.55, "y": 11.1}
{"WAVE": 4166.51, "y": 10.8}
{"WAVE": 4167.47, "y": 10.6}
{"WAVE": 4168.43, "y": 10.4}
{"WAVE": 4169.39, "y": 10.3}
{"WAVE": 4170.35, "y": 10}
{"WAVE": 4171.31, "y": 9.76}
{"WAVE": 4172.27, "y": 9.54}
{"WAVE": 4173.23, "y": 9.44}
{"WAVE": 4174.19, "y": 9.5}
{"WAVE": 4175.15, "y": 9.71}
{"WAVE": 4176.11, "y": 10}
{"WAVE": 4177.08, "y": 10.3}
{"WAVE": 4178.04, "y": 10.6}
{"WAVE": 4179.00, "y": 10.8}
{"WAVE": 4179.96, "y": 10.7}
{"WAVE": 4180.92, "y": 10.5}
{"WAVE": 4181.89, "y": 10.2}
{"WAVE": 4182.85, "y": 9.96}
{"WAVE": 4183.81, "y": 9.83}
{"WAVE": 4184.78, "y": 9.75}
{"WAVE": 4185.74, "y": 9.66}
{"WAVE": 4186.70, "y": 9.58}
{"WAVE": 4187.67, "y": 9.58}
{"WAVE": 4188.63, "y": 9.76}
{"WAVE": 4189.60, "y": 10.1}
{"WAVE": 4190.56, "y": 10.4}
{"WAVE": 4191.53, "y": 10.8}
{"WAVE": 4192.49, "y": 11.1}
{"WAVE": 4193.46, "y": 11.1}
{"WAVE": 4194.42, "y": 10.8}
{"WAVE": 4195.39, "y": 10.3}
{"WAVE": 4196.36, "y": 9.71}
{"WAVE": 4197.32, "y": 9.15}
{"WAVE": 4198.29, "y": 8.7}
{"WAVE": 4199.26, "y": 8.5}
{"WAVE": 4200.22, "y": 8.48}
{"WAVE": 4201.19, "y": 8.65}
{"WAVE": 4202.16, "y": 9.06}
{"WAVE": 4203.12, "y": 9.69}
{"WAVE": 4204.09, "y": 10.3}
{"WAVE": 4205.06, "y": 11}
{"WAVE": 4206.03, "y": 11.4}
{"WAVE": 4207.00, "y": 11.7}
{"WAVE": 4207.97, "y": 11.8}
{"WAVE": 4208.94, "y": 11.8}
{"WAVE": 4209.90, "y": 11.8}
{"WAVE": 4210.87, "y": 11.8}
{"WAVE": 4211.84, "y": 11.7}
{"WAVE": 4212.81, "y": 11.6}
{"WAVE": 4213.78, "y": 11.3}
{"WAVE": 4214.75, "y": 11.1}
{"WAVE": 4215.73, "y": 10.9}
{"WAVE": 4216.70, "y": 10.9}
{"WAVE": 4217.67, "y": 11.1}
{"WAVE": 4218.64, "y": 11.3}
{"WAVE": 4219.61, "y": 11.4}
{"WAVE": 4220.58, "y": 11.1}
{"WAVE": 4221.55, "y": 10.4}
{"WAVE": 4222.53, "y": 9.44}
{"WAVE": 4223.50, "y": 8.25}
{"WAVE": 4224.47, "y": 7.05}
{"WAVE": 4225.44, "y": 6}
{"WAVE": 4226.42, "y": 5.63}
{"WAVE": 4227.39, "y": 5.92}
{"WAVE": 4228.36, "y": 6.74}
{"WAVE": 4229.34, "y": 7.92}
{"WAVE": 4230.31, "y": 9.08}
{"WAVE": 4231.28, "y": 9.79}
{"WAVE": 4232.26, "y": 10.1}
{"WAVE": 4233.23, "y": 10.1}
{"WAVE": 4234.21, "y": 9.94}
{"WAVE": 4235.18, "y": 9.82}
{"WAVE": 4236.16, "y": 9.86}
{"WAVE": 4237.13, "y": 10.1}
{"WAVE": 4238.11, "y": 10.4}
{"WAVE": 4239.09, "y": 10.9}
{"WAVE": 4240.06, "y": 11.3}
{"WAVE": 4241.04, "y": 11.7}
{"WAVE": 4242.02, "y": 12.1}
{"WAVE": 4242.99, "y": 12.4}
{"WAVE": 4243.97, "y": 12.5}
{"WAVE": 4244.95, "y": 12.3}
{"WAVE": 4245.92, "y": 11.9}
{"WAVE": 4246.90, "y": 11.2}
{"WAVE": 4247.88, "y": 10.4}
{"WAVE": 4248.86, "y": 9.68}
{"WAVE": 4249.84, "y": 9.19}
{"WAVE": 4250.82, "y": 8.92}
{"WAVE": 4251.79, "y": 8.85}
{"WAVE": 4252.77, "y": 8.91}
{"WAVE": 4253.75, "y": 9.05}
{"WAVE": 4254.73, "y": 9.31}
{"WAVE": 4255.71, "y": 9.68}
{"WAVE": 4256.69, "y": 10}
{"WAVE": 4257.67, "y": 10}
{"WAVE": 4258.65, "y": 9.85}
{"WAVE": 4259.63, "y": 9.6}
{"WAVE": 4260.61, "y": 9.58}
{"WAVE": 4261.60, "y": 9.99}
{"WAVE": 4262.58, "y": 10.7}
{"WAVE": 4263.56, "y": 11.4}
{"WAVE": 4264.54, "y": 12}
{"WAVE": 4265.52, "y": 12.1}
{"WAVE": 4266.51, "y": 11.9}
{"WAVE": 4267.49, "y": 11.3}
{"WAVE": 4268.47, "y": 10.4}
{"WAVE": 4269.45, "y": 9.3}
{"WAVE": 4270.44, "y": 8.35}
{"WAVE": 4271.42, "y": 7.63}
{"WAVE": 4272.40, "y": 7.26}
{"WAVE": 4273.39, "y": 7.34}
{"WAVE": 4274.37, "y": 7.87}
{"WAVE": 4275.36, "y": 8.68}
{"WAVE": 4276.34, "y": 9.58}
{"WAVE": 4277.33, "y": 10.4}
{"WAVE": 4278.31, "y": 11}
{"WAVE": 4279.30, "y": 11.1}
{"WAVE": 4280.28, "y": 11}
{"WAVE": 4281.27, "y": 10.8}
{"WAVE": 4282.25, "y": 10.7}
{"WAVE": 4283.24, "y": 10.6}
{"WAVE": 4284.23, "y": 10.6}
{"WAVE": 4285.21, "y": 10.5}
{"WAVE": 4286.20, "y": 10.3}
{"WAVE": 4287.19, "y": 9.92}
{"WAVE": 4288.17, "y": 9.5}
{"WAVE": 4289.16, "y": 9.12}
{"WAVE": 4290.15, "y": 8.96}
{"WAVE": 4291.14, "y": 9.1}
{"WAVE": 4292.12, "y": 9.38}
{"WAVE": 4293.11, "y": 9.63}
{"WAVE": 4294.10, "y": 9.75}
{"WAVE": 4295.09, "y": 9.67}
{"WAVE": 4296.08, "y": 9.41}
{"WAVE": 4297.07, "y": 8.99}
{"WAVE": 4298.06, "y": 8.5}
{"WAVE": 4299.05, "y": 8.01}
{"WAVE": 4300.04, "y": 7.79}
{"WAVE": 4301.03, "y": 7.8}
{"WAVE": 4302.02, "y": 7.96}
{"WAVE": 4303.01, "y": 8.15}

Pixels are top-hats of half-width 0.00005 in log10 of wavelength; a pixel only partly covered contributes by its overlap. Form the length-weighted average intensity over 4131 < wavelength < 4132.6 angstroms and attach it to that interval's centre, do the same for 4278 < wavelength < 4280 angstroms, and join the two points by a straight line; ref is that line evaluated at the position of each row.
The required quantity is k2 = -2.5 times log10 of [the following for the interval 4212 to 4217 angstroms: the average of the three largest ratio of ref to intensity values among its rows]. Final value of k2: 0.07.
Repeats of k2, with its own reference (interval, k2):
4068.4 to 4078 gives -0.01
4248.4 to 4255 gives -0.20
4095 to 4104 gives 0.11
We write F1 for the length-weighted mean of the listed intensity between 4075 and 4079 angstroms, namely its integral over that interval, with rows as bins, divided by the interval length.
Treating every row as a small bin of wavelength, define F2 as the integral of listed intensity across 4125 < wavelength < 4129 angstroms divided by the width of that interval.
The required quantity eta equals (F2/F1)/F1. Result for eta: 0.131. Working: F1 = 9.2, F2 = 11.1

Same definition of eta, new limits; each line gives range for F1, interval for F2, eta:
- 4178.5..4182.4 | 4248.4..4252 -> 0.083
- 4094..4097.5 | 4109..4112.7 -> 0.098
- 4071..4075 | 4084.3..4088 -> 0.170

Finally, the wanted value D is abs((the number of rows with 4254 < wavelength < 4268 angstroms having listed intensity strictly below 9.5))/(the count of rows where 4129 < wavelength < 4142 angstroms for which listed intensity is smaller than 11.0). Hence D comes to 0.1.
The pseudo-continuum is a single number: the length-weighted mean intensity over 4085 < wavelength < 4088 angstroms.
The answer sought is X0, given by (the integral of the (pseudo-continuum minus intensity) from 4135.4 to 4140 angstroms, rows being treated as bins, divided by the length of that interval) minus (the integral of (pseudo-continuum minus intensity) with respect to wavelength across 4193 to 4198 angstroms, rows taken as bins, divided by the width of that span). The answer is -1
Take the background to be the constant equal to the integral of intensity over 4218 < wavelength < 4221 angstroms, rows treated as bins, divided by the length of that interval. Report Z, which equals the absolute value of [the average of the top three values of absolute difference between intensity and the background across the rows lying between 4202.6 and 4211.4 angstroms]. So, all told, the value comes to 1.0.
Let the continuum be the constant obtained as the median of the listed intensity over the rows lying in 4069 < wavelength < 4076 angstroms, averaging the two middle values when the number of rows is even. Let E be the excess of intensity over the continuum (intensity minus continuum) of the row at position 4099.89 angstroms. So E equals 1.1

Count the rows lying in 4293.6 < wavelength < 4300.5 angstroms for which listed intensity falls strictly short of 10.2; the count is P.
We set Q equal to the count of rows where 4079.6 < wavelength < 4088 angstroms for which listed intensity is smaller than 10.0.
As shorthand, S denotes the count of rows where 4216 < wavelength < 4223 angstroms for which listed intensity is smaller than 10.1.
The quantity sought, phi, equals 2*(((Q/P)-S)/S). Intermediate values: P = 7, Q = 0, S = 1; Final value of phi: -2.00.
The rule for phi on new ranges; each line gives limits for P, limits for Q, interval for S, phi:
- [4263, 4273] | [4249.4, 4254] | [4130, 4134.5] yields -1.50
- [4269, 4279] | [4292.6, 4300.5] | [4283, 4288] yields 0.00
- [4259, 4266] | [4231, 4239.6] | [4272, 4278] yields -1.47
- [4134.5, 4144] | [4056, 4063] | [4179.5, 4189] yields -1.60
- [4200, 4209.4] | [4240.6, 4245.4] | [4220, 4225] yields -2.00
